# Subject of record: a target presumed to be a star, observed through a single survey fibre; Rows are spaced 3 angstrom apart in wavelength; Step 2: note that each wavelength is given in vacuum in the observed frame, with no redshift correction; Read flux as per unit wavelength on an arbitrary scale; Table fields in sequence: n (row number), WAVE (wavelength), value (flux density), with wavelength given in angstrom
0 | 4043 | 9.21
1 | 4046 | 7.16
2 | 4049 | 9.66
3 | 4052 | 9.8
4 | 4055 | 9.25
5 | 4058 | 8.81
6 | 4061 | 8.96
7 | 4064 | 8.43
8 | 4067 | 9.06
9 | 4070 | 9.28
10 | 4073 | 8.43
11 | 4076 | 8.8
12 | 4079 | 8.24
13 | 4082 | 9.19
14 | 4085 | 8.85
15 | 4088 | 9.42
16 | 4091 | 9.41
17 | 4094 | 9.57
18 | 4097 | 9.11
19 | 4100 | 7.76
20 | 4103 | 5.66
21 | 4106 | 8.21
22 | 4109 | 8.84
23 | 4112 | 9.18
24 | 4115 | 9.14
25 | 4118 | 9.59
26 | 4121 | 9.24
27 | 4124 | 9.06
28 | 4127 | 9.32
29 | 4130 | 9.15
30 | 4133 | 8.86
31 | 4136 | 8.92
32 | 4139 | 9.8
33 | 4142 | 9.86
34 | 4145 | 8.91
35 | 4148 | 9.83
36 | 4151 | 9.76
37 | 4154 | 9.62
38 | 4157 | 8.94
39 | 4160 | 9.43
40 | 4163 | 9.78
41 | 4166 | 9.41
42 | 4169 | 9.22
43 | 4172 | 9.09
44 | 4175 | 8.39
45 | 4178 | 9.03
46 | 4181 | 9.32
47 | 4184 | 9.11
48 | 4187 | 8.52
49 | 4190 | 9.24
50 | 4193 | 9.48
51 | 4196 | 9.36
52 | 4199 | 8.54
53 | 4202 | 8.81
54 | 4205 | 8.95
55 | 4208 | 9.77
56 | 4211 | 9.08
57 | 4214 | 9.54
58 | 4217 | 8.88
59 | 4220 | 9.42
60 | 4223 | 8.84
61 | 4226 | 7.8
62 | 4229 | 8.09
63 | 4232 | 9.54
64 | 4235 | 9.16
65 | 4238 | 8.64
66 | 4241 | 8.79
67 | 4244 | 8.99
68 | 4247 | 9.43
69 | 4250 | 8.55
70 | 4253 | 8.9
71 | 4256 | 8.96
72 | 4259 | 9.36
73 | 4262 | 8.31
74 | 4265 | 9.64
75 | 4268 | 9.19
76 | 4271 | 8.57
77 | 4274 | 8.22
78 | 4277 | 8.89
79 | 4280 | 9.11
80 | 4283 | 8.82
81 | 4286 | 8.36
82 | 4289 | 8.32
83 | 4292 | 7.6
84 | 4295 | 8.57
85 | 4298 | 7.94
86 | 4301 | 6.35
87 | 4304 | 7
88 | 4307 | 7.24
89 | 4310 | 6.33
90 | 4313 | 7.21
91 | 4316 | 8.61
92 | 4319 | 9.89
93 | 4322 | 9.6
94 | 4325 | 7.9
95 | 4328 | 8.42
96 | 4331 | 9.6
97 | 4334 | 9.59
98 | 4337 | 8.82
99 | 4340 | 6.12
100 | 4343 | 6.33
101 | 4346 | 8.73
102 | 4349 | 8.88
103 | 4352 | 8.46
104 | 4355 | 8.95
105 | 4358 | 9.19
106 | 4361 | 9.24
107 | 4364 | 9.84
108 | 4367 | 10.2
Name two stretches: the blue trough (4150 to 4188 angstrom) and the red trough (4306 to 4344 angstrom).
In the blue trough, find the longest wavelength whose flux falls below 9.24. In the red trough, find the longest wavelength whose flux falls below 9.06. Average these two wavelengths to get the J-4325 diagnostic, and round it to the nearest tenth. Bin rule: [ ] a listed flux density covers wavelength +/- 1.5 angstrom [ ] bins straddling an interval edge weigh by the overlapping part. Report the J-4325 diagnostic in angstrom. 4265.0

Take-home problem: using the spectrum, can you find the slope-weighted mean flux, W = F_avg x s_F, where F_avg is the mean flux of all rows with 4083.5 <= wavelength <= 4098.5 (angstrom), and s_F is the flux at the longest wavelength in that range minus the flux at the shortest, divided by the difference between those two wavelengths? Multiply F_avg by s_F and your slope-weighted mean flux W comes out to 0.20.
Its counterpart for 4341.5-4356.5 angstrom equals 1.81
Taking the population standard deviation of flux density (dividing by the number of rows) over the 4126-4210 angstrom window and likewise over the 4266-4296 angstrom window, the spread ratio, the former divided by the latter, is 0.92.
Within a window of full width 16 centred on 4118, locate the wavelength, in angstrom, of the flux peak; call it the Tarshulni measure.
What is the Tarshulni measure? 4118 angstrom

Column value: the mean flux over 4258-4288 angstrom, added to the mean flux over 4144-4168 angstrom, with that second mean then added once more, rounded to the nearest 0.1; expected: 27.8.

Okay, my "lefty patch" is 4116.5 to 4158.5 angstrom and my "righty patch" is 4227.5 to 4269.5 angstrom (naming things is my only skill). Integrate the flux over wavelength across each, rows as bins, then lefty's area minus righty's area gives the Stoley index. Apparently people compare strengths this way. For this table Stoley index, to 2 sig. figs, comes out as 16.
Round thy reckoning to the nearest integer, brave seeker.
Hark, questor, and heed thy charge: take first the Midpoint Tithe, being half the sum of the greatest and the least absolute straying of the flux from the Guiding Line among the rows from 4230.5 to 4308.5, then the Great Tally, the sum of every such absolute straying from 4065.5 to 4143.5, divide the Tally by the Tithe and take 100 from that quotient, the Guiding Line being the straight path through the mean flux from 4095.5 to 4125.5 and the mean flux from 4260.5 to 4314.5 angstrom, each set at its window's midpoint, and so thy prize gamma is -80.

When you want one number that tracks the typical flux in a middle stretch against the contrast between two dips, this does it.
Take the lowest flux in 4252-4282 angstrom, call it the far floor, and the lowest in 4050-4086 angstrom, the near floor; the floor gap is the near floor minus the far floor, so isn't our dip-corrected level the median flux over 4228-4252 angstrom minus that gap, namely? 8.9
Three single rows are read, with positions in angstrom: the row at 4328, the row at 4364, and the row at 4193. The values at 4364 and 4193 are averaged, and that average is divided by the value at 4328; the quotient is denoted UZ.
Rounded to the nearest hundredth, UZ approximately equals 1.15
